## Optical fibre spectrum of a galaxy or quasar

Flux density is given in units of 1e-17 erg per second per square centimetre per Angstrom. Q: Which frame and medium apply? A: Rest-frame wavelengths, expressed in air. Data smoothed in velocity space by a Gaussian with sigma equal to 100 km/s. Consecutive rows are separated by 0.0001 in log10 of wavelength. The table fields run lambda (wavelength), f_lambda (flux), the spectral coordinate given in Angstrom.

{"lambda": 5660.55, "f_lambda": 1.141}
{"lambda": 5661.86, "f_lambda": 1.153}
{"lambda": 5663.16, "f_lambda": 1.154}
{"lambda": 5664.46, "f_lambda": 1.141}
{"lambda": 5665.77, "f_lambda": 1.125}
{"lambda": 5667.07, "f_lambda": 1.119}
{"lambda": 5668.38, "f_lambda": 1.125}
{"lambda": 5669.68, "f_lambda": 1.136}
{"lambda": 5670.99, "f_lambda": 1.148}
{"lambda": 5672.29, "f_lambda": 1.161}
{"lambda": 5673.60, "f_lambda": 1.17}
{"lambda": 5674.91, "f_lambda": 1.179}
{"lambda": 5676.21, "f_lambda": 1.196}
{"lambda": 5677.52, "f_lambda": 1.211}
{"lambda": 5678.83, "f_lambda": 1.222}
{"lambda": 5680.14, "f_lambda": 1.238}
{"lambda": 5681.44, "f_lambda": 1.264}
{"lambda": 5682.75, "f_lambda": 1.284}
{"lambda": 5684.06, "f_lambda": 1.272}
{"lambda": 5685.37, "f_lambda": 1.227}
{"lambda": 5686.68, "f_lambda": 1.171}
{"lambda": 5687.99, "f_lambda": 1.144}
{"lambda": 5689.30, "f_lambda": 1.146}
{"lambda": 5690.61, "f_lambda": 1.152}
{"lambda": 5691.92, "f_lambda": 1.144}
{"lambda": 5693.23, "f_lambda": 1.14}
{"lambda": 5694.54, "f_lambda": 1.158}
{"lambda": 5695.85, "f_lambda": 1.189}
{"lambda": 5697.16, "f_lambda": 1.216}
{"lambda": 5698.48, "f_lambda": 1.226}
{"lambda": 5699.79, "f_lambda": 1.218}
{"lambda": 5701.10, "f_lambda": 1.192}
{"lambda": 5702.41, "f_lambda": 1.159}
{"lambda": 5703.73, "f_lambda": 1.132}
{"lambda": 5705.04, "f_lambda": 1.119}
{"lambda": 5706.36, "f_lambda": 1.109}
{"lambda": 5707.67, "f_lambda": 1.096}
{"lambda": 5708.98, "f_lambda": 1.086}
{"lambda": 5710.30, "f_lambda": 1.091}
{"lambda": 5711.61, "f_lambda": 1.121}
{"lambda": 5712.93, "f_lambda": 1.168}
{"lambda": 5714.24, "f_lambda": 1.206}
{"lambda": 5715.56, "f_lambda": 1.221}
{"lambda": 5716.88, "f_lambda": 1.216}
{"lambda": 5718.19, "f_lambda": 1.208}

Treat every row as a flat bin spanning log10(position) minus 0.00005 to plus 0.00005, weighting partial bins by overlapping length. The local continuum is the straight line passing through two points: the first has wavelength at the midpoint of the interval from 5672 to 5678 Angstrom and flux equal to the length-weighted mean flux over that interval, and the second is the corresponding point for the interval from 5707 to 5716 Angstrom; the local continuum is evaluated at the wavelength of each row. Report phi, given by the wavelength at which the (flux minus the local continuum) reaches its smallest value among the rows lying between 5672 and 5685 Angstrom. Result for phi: 5672.29 Angstrom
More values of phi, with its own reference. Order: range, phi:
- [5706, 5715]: 5708.98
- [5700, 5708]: 5707.67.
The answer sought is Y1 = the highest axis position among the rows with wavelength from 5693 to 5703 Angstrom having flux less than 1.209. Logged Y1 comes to 5702.41 Angstrom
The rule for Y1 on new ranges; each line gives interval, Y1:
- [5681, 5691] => 5690.61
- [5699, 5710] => 5708.98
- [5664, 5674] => 5673.60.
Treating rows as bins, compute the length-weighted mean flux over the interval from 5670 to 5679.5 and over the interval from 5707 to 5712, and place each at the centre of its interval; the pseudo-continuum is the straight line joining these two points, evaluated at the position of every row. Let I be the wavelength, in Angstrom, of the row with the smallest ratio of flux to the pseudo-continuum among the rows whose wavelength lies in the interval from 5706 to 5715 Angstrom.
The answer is 5708.98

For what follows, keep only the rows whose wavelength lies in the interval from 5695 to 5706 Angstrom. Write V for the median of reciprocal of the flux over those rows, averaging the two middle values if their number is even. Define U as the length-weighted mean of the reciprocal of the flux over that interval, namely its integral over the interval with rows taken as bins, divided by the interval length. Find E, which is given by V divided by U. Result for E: 0.99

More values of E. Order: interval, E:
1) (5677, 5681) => 1.00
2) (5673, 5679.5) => 1.00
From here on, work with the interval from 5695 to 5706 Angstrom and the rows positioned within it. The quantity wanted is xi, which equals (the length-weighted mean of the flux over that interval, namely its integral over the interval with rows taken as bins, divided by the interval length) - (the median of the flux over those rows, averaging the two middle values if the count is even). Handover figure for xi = -0.012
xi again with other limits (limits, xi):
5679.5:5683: -0.002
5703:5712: -0.001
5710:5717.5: -0.013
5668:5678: 0.001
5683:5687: 0.006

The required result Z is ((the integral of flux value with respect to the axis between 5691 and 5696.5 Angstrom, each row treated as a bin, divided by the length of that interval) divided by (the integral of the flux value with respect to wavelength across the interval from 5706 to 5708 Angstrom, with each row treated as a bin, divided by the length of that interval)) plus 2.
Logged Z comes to 3.05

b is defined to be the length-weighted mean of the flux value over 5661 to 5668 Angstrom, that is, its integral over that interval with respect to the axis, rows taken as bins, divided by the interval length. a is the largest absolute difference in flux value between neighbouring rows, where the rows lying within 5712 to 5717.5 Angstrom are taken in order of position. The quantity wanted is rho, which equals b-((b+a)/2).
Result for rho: 0.550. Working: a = 0.038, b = 1.14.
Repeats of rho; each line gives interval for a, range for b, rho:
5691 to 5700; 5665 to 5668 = 0.545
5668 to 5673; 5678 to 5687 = 0.614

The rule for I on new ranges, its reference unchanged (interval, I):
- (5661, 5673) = 5667.07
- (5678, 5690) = 5687.99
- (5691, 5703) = 5693.23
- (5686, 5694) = 5687.99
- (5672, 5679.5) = 5672.29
